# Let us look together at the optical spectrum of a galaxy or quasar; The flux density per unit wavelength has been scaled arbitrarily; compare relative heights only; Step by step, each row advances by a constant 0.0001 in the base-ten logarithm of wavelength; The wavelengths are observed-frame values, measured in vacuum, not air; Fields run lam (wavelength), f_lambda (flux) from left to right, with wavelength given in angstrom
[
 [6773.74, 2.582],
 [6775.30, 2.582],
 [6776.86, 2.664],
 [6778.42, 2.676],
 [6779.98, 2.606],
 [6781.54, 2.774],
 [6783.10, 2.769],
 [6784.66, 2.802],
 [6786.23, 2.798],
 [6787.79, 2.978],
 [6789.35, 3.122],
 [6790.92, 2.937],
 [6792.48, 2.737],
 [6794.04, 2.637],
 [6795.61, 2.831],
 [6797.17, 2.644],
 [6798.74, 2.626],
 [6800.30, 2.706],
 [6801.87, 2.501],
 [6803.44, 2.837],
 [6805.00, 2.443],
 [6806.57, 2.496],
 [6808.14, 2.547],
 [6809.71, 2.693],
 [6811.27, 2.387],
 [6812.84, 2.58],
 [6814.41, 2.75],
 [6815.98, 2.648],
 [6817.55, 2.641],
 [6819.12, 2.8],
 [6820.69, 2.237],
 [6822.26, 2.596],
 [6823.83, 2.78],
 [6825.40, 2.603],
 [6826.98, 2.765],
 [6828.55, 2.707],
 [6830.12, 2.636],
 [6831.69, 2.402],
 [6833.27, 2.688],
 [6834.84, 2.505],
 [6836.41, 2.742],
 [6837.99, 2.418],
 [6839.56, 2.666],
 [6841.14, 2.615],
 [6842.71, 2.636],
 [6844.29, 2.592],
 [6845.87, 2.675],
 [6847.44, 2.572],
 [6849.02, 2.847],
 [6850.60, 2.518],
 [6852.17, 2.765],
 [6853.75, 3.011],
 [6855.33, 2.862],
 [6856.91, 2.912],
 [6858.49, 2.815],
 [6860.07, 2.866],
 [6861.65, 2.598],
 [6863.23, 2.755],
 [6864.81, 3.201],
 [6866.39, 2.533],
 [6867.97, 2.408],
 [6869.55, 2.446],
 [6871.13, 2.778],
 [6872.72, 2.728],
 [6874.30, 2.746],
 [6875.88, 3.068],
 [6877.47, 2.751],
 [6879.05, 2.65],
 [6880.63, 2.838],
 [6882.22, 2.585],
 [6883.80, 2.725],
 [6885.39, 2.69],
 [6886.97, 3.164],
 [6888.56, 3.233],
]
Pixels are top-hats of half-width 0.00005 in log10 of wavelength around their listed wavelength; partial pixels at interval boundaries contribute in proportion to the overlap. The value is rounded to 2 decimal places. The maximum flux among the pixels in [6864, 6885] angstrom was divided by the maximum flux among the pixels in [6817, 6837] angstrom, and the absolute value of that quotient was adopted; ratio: 1.14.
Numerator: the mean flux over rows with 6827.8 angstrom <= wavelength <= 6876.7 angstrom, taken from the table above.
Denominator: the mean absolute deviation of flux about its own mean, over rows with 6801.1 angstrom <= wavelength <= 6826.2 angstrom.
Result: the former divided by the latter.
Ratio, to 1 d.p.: 22.0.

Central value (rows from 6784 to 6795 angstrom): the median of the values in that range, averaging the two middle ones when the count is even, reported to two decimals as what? 2.80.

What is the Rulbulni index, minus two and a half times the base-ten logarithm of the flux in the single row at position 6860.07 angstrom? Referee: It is -1.14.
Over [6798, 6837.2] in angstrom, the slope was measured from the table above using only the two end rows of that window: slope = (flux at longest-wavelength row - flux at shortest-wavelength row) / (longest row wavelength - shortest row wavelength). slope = 0.00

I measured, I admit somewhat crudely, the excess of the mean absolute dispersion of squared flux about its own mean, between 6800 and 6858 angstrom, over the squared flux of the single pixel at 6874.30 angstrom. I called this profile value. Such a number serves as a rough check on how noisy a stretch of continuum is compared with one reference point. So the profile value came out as -6.9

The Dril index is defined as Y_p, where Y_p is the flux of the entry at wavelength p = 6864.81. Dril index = 3.201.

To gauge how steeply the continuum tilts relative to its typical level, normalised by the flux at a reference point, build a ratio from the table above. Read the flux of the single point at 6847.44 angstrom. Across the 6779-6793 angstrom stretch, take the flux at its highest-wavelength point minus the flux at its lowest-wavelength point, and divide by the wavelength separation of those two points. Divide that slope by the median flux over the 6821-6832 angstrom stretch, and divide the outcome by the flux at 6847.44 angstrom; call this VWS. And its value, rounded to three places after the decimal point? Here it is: 0.002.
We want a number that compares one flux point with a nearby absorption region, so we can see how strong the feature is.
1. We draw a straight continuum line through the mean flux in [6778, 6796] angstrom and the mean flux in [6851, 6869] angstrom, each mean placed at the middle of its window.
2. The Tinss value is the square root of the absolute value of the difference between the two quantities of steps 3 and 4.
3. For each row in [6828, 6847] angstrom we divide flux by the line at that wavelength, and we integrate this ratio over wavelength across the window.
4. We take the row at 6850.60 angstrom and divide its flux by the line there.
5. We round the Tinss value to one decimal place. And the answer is 4.1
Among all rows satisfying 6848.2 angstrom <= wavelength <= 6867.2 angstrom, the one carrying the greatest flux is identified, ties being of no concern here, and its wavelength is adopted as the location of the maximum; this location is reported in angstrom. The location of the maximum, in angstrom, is 6864.81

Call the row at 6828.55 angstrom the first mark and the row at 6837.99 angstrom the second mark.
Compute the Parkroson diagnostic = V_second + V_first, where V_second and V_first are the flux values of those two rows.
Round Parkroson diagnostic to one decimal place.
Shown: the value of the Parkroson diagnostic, 5.1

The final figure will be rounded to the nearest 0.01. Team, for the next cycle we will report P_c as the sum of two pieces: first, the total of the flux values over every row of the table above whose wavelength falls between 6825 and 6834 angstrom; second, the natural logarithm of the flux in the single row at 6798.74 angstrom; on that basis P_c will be 16.77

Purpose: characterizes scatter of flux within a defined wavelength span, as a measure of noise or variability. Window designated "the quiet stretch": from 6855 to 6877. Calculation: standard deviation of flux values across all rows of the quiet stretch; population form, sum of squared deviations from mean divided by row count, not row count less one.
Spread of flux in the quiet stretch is 0.21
